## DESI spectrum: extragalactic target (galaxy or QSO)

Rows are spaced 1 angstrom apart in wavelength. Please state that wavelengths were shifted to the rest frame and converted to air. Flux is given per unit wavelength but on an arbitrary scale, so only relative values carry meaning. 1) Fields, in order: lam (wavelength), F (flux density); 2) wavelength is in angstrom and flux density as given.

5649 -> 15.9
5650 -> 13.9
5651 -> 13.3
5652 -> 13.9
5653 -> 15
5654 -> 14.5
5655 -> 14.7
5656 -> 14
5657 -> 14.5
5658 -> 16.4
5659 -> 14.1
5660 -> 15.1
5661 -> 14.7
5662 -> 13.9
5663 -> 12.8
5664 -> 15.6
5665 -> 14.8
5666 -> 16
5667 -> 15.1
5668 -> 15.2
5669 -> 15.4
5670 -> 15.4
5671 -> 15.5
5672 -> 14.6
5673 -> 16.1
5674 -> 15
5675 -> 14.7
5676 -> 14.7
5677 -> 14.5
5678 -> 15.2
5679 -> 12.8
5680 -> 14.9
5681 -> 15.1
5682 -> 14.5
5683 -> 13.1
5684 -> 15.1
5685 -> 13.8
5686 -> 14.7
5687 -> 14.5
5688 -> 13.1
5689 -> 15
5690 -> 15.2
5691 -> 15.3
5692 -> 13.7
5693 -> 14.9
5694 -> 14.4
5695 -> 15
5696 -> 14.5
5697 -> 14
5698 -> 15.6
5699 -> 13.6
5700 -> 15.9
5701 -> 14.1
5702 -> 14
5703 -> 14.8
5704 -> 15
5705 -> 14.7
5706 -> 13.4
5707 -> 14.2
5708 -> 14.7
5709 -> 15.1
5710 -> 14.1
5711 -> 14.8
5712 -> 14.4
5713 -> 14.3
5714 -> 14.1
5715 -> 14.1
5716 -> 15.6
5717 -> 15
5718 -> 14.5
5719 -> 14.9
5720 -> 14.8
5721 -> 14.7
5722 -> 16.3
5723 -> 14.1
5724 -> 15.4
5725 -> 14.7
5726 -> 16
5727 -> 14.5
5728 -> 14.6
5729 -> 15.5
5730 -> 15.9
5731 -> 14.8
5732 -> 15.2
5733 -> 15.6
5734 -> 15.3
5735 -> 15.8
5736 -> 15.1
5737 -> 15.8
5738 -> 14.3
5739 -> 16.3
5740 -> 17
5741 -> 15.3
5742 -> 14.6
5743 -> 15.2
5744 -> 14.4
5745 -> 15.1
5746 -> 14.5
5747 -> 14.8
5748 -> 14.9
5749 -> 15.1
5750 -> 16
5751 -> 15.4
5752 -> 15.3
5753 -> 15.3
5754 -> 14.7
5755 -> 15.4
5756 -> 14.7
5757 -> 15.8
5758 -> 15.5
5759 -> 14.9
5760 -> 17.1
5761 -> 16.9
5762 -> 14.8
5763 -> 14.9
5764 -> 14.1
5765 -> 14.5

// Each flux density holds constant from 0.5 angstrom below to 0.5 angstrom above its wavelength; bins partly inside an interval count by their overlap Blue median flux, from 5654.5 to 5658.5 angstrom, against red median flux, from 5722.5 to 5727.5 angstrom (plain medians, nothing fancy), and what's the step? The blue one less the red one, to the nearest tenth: -0.1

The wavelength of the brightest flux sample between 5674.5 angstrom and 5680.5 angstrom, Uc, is 5678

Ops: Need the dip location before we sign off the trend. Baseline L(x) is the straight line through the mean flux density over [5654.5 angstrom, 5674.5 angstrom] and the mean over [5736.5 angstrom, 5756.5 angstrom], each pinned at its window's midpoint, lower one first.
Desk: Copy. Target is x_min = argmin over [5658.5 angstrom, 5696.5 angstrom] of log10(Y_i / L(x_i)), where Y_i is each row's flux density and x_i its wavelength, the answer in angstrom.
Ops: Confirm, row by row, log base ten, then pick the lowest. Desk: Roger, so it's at 5679 angstrom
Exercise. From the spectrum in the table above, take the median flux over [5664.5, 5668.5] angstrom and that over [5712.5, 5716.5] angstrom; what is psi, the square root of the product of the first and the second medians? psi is 14.7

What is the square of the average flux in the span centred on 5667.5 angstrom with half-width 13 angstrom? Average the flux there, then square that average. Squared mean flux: 220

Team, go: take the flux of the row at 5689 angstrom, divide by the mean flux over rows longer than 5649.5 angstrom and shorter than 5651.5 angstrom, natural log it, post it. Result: 0.10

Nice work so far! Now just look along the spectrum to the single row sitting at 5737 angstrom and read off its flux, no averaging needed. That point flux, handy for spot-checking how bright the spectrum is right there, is 15.8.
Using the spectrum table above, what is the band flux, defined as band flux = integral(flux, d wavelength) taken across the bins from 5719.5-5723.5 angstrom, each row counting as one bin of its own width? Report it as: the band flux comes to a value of 60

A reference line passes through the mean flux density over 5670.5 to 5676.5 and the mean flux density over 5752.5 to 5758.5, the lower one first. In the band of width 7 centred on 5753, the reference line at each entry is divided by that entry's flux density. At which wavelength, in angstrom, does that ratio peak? 5756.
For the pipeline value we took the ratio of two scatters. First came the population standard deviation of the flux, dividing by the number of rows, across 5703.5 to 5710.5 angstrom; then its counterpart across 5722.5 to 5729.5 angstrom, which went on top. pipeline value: 1.1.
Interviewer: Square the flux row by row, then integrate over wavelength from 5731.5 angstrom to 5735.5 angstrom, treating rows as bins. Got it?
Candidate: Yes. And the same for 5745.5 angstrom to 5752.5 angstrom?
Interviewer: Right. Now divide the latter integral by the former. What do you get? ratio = 1.68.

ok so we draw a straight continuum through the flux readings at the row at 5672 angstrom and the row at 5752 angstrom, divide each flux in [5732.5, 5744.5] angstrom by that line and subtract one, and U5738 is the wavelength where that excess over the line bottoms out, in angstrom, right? 5738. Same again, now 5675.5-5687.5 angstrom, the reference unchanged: 5679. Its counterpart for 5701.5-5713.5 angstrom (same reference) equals 5706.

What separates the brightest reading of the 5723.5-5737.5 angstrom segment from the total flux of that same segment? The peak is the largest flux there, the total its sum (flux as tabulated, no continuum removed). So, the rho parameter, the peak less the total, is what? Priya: -198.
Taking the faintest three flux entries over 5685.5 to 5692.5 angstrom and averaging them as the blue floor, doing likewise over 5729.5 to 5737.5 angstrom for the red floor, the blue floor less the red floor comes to -1.3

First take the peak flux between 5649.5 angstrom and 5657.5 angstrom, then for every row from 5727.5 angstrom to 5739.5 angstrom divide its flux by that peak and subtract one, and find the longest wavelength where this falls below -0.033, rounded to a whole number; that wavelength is 5738 angstrom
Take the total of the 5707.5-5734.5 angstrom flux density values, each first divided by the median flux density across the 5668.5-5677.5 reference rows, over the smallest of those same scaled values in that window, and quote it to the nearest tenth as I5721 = 28.6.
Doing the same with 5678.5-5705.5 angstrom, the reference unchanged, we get 30.6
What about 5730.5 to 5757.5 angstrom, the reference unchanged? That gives 28.8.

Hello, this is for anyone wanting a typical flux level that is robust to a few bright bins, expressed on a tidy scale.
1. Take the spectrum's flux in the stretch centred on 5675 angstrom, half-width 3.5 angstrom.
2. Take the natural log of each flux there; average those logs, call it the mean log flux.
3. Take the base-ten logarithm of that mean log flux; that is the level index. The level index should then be 0.432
